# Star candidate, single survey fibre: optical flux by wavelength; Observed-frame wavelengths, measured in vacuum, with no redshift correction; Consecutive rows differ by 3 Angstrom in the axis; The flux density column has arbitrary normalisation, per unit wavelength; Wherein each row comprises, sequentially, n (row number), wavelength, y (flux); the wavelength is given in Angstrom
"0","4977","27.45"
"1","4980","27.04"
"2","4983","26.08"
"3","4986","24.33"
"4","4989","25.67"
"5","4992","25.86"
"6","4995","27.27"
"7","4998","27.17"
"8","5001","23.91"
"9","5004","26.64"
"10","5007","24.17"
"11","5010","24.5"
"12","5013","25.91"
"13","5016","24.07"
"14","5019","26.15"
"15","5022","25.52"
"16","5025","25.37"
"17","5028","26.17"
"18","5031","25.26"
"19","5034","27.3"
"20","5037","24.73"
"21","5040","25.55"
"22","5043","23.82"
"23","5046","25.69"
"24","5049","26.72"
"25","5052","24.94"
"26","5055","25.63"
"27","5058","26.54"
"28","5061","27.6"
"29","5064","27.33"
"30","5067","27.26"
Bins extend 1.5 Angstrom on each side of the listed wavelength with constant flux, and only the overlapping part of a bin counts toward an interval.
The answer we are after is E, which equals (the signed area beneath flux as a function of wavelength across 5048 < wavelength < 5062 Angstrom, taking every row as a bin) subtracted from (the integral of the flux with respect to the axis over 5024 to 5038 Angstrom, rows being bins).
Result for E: -6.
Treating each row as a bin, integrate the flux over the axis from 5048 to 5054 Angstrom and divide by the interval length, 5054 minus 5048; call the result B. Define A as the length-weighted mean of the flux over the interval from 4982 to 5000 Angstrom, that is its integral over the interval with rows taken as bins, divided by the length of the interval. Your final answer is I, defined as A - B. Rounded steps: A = 26.0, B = 25.7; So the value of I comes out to 0.3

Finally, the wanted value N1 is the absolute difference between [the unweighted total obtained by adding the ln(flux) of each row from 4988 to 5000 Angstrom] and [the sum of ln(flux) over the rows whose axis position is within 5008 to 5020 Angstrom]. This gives 0.21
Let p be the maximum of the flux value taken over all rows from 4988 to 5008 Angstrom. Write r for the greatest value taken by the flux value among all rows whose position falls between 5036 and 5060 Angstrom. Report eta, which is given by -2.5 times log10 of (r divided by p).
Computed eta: 0.022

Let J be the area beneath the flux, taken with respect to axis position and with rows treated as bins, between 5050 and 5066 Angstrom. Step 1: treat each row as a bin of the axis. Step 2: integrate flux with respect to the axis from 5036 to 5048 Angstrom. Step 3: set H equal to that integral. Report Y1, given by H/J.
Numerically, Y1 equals 0.7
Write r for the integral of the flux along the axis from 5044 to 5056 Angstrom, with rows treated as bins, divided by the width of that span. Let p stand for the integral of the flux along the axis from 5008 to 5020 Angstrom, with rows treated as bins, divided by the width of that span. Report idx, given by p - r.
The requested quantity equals -0.6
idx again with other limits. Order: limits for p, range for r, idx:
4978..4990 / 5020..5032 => 0.2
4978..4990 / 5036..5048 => 0.8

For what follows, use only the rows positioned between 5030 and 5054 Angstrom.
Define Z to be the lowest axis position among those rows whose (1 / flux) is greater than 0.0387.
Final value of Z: 5031 Angstrom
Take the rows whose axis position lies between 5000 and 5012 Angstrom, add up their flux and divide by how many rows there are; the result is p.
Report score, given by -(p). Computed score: -24.8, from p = 24.8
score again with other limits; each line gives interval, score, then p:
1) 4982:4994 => -25.5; 25.5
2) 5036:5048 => -24.9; 24.9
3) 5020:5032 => -25.6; 25.6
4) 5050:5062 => -26.2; 26.2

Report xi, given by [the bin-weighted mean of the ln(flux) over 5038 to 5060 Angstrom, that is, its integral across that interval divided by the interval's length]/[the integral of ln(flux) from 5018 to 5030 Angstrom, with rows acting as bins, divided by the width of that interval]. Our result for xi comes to 1.00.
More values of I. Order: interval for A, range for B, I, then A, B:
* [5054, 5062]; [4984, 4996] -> 0.9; 26.6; 25.7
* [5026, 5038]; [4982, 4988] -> 0.7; 25.9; 25.2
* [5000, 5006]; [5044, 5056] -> -0.4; 25.3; 25.7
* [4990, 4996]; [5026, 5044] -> 0.9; 26.4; 25.5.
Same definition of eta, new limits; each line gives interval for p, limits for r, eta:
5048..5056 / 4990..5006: -0.022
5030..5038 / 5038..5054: 0.023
